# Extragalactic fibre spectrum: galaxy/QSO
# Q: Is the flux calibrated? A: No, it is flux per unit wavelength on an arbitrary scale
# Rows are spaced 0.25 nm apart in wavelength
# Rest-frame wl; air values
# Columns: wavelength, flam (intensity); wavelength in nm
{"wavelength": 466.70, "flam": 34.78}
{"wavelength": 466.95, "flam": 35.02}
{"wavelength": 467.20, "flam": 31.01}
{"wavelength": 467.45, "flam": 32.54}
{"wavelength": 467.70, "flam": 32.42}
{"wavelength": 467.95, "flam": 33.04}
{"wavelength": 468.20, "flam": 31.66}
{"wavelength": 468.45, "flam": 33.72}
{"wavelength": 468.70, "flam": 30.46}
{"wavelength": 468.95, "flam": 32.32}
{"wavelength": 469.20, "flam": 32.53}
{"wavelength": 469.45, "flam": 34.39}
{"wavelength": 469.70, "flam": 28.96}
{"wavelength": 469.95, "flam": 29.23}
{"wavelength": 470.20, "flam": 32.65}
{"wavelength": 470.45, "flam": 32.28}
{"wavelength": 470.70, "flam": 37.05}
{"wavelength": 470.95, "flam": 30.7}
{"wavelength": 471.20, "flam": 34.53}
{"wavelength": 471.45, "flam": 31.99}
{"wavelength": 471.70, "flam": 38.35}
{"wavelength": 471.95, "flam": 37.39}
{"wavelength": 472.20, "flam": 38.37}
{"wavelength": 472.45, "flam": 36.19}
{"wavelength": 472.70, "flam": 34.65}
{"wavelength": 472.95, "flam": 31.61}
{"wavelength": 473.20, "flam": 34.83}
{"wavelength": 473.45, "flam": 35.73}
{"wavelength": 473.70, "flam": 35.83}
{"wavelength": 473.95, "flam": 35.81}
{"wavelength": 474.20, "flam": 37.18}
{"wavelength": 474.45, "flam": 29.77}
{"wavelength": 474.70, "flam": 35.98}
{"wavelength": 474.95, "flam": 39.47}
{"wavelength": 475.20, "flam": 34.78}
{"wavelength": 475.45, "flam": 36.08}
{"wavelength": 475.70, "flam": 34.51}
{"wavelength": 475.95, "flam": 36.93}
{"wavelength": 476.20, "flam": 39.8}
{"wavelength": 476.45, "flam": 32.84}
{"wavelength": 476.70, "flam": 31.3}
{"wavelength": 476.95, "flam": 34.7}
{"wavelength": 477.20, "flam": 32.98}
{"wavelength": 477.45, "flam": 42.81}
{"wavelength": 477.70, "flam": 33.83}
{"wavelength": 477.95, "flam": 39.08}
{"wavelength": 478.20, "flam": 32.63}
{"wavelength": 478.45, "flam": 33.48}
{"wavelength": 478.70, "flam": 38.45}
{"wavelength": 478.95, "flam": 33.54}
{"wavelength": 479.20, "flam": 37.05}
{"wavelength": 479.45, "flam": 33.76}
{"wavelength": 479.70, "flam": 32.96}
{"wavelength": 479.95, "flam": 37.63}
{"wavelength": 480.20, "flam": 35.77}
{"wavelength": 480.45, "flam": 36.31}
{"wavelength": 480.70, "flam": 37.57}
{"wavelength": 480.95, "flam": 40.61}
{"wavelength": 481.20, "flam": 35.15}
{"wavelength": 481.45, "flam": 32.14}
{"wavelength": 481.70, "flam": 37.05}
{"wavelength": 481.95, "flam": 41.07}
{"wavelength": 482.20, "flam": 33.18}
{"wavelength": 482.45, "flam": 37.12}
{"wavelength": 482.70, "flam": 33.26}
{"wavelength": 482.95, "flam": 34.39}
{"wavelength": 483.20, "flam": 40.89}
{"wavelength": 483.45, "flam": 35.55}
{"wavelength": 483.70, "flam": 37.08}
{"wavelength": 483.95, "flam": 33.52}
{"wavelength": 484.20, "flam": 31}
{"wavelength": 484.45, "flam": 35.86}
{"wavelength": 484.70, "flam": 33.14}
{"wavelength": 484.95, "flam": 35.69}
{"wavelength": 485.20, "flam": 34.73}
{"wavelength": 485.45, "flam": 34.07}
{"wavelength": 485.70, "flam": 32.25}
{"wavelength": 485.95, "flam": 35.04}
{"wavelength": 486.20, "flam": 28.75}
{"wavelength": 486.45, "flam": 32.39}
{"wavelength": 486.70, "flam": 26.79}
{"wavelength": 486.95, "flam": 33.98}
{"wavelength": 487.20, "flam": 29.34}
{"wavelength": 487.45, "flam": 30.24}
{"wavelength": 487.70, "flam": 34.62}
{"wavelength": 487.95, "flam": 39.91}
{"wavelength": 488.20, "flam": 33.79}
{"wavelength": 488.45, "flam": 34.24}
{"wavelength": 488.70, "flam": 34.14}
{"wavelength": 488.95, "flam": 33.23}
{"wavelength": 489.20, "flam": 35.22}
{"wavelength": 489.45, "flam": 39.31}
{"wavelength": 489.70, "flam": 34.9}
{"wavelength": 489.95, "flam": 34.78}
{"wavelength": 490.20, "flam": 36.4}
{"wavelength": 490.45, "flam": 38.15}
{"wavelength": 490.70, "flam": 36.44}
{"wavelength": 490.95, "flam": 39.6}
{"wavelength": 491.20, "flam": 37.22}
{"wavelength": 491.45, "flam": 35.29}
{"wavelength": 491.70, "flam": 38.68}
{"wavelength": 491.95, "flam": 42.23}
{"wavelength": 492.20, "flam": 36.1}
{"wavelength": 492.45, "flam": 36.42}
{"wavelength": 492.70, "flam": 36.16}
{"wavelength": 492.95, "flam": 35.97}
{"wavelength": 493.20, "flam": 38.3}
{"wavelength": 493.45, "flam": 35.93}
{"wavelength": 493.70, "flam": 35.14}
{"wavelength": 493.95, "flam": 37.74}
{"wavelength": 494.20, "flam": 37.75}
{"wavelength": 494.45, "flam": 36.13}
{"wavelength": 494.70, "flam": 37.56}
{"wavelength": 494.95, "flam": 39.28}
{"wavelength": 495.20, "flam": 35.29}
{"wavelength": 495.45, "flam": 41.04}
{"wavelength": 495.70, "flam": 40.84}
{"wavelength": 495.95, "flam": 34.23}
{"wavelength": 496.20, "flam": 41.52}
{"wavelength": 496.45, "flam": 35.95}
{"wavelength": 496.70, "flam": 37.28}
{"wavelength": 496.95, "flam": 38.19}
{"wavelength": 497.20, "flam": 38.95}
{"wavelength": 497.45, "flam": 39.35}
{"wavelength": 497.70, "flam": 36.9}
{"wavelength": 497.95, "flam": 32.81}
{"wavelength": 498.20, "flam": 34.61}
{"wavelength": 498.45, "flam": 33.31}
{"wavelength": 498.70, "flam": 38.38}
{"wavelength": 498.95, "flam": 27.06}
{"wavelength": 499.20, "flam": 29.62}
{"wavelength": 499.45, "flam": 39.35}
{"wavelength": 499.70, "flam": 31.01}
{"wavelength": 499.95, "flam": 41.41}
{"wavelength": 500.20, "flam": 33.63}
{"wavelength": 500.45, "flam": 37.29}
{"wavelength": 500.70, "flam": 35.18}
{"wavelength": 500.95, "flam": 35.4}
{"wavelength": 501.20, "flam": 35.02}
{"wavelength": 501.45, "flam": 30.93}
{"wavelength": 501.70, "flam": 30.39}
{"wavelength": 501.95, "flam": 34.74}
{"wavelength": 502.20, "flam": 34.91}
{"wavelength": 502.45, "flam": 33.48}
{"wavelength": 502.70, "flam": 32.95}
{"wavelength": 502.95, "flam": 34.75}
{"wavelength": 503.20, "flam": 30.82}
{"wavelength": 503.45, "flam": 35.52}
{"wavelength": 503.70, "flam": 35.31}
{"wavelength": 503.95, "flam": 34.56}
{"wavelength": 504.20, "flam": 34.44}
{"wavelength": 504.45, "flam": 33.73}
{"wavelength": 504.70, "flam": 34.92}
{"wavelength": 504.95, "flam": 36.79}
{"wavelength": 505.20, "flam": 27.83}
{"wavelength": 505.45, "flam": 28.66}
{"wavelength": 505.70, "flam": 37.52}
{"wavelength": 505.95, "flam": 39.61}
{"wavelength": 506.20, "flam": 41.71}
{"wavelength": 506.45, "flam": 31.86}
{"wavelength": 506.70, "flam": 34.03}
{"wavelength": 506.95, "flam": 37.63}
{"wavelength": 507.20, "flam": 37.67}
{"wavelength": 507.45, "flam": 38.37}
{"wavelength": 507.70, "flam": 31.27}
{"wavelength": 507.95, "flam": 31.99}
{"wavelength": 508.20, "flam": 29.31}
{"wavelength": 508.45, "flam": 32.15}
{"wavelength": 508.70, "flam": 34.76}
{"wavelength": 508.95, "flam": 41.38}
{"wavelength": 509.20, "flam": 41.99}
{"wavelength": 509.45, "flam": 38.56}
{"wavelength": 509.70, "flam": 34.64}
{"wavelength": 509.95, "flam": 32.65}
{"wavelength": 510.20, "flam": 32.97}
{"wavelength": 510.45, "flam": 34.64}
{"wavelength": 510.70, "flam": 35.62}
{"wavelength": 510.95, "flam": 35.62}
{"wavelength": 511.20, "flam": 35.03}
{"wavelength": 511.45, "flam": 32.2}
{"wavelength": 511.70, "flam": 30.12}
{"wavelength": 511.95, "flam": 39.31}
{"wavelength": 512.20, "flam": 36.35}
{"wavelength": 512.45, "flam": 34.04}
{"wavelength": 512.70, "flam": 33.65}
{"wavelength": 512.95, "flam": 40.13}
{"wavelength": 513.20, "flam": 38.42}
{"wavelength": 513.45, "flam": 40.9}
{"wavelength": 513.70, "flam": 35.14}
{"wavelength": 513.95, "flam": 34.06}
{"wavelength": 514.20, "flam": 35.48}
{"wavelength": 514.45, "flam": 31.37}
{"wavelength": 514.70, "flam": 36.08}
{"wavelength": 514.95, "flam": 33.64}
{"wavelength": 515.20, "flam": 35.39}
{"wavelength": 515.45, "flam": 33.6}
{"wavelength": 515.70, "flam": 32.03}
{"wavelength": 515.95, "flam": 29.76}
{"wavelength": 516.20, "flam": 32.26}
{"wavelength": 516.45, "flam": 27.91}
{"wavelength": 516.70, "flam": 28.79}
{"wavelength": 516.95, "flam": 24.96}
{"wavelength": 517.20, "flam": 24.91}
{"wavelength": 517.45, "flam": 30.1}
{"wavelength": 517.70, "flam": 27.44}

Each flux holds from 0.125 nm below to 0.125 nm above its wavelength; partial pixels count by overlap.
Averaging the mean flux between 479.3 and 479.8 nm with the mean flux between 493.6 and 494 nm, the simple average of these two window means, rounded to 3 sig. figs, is 34.9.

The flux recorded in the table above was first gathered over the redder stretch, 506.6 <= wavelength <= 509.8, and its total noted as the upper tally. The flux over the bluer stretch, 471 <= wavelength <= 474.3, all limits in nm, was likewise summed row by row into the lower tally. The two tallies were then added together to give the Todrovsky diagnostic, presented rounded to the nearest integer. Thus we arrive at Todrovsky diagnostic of 926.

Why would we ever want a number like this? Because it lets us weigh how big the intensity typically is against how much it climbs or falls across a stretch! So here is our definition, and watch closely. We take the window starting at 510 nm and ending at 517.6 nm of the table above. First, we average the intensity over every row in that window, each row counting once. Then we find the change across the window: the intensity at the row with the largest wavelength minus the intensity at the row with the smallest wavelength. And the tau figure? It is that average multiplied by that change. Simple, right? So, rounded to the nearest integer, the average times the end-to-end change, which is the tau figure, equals -96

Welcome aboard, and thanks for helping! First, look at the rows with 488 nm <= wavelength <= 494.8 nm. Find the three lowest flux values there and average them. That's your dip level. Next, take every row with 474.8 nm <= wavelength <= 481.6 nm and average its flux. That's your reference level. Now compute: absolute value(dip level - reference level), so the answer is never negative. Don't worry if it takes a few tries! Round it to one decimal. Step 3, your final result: 2.1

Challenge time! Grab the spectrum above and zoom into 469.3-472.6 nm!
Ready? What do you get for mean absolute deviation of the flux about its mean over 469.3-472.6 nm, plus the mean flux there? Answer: 36.8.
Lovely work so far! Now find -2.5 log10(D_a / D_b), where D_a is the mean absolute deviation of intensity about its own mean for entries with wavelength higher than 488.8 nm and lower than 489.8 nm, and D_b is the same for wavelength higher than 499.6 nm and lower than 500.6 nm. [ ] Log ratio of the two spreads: 0.71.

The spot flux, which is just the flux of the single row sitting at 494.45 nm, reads 36.13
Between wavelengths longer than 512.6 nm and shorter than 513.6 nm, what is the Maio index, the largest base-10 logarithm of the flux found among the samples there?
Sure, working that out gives 1.61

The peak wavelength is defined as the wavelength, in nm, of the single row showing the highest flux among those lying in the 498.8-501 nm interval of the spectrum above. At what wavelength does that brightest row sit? 499.95 nm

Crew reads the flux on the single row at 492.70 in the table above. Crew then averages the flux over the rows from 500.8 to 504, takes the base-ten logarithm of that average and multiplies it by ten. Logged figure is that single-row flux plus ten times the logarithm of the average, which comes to 51.4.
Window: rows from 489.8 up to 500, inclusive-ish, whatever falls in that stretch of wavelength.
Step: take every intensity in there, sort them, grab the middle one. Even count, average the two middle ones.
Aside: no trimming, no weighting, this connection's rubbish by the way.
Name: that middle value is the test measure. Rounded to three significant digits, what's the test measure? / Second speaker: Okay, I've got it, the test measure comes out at 36.9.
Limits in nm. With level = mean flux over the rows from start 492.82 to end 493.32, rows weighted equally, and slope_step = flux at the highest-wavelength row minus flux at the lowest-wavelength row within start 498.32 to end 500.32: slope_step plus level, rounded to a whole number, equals 37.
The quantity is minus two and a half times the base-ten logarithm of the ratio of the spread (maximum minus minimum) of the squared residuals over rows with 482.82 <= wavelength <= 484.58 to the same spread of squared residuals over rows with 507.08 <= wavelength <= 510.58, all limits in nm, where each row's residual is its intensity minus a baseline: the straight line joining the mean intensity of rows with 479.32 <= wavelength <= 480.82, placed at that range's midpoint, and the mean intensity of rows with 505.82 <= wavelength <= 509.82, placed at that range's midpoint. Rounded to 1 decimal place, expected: 0.5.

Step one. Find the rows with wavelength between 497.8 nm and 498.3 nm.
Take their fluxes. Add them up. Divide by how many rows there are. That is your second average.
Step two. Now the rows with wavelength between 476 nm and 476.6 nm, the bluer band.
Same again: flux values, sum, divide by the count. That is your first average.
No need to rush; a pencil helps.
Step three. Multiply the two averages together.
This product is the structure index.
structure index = 1224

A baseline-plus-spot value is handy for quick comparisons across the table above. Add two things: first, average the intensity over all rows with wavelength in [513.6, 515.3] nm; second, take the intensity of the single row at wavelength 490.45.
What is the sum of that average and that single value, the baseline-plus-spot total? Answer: 72.6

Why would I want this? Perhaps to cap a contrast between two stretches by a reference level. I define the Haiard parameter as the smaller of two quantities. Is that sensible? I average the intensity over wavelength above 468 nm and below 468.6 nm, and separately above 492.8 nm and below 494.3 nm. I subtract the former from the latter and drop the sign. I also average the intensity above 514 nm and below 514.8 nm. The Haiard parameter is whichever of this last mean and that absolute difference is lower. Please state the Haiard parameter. 4.1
